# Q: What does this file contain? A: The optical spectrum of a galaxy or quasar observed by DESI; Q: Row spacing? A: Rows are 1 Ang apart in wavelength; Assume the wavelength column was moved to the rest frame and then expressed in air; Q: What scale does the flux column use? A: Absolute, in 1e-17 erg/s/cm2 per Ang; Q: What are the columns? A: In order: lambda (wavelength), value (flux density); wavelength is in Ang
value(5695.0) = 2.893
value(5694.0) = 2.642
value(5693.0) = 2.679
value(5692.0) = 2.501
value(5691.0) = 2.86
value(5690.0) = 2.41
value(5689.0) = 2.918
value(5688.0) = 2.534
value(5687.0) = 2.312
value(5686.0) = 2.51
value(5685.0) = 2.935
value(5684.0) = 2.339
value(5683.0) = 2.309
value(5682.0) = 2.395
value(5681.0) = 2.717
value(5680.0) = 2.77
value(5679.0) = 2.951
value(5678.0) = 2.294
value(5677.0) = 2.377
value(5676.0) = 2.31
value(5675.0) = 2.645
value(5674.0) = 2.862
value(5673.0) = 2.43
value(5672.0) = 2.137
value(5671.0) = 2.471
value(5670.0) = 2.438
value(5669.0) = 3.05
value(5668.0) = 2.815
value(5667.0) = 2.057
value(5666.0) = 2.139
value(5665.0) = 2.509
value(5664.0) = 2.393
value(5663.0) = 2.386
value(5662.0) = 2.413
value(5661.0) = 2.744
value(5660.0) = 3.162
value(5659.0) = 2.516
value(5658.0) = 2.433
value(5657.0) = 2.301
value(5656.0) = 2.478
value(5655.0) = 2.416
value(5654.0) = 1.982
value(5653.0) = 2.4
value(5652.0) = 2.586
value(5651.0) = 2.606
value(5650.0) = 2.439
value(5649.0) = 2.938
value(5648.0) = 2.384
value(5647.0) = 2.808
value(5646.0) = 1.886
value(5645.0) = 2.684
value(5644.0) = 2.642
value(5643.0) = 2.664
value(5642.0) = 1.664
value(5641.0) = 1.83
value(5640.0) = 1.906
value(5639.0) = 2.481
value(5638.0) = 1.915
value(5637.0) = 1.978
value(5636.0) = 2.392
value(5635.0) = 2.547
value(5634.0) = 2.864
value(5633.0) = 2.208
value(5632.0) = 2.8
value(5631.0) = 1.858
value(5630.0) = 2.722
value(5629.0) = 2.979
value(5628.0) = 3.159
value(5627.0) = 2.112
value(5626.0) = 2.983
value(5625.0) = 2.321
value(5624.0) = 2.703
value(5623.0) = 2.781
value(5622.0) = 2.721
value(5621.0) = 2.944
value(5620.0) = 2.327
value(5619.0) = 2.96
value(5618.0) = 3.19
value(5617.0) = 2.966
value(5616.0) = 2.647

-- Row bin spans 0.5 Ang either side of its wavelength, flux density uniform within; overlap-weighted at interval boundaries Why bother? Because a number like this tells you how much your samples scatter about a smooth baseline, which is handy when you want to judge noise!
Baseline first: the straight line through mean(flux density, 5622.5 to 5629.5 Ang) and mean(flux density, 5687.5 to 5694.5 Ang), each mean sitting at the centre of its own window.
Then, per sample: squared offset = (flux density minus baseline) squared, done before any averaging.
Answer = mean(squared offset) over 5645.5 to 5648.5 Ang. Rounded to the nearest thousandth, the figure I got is 0.256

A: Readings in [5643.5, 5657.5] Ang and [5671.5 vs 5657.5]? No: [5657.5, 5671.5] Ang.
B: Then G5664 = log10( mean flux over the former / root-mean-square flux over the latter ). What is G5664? -0.015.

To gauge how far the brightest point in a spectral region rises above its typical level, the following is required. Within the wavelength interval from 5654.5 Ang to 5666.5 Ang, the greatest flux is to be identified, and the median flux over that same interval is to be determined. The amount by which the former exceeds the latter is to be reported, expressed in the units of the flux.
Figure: 0.74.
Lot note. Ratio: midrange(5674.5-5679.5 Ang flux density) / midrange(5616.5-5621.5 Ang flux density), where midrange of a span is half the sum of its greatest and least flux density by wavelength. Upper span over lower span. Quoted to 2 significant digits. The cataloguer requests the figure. 0.95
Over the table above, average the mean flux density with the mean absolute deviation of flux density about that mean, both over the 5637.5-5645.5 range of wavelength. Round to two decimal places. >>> 1.31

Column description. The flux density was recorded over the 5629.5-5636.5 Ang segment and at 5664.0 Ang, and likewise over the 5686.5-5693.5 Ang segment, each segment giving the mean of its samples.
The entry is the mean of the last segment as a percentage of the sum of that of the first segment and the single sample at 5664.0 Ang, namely 53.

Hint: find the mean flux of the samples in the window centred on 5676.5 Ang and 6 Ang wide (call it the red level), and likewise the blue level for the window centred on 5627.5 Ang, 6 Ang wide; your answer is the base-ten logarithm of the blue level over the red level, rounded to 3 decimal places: 0.023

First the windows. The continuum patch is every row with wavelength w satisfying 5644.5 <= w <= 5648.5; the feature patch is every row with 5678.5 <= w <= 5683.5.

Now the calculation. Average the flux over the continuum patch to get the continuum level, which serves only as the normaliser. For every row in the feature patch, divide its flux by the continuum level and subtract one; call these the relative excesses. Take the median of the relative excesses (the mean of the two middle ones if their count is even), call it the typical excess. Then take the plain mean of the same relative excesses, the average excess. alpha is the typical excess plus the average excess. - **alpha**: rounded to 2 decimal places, 0.19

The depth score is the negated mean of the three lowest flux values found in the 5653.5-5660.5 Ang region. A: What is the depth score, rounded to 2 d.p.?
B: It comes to -2.23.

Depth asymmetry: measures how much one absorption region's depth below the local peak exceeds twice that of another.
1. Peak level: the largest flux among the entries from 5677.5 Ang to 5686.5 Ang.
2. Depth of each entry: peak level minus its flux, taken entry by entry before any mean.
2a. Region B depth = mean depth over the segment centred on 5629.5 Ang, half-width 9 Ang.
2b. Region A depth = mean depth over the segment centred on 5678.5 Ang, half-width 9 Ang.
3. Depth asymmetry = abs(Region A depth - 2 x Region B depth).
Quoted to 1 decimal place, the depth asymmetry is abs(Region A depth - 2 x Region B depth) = 0.4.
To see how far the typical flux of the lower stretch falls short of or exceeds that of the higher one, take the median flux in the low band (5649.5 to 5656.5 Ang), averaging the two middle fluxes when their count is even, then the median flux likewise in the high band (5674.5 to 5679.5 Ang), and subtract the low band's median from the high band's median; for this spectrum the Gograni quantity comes -0.1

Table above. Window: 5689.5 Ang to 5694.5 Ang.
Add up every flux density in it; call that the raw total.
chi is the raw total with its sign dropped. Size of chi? 13.1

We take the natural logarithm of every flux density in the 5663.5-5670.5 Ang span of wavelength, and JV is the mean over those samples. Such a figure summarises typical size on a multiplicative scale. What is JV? 0.902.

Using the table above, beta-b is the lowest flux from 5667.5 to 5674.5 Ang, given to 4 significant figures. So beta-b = 2.137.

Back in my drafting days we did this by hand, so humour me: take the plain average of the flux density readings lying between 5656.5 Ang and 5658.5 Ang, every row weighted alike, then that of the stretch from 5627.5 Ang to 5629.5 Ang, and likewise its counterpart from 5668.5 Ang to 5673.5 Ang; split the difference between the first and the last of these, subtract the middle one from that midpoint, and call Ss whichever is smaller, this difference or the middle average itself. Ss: -0.6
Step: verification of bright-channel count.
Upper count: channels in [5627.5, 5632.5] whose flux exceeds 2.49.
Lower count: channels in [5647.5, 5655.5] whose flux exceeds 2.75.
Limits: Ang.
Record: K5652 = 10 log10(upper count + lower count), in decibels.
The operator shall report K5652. 7.0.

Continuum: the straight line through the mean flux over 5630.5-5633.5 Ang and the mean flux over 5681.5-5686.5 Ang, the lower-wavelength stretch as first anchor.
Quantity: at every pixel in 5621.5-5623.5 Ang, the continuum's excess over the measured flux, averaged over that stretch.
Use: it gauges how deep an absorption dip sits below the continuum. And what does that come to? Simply -0.5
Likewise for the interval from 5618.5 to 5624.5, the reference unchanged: -0.5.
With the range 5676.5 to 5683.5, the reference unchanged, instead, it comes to -0.1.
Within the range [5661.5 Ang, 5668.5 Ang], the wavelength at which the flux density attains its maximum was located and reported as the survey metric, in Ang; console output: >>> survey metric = 5668.0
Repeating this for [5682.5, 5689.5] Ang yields 5685.0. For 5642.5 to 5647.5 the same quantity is 5647.0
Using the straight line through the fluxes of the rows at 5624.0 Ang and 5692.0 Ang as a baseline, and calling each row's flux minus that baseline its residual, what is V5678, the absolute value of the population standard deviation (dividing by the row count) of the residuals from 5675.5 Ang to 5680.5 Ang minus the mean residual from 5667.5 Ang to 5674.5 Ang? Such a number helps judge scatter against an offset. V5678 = 0.235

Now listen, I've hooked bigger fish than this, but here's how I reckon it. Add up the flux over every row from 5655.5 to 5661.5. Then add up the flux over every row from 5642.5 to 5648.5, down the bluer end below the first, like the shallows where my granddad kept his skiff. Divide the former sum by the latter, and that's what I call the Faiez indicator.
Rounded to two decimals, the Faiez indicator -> 1.04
